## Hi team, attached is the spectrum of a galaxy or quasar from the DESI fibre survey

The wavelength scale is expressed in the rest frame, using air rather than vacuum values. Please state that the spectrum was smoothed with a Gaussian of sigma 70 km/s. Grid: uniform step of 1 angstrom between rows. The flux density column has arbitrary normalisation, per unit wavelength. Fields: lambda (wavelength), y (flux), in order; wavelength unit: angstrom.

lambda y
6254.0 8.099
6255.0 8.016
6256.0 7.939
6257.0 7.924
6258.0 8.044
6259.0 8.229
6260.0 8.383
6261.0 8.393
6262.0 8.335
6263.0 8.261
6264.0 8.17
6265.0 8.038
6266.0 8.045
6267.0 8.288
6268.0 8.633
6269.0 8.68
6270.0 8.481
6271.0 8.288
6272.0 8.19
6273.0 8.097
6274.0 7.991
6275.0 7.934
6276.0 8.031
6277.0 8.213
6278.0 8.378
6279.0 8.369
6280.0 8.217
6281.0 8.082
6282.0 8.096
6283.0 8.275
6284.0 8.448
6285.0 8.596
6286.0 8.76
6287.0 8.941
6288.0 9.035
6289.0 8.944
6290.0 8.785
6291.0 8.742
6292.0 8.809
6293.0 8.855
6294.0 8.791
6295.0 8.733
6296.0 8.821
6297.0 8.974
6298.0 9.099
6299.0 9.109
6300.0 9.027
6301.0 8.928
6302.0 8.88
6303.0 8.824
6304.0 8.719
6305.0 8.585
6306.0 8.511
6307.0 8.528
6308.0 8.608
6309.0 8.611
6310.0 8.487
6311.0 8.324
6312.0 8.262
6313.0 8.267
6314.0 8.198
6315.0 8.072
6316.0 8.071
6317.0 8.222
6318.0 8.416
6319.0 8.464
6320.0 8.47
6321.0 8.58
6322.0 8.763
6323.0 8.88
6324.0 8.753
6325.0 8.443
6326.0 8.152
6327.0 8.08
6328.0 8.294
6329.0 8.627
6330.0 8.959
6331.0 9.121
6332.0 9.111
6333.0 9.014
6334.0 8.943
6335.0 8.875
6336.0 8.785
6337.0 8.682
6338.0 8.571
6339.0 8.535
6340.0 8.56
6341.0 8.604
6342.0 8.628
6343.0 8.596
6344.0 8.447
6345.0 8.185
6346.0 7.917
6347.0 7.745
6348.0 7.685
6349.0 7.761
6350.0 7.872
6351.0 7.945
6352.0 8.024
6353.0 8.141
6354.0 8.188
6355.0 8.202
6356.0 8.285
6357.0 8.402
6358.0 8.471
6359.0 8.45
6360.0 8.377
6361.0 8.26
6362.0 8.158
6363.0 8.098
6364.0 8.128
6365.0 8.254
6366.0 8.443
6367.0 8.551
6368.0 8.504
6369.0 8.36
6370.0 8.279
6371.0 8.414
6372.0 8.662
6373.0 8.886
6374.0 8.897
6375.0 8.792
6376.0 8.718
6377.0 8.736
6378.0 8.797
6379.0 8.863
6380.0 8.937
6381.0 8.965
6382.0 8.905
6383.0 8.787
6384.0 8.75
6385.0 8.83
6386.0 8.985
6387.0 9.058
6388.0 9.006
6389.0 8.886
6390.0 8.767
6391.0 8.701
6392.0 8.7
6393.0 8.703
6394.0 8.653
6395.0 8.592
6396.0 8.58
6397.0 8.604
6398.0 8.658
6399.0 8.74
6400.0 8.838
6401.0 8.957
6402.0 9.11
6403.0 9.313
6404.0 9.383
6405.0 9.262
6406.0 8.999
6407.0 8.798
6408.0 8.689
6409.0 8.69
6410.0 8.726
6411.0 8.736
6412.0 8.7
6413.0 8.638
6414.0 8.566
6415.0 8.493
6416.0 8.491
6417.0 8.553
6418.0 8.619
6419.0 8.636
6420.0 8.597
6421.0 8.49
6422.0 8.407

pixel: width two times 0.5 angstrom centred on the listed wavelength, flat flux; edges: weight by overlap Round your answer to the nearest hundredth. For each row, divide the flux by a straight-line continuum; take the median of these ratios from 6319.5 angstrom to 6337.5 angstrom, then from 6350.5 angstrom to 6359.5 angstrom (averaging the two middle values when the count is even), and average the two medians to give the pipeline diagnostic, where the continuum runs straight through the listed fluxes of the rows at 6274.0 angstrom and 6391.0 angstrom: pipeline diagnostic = 1.01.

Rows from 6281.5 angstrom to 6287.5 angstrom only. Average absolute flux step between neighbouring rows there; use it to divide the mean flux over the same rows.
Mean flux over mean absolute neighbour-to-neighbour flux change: 50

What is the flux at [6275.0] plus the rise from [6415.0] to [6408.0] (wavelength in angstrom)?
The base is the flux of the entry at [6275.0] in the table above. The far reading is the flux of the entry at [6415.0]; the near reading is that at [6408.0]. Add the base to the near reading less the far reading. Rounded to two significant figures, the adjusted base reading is 8.1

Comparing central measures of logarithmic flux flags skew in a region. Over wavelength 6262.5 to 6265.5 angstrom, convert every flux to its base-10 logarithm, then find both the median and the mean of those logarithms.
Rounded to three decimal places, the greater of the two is 0.912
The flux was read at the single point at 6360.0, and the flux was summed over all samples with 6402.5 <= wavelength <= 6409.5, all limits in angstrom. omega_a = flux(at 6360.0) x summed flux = 529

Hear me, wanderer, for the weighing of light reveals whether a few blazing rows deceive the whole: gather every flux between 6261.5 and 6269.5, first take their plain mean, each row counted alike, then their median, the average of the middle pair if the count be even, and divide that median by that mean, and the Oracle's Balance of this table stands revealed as 1.00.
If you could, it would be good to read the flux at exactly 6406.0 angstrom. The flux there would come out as 8.999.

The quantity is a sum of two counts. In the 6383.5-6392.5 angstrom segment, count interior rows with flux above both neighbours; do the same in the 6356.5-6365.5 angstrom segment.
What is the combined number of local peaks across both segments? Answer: 2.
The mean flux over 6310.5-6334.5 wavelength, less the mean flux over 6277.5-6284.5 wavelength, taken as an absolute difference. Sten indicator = 0.25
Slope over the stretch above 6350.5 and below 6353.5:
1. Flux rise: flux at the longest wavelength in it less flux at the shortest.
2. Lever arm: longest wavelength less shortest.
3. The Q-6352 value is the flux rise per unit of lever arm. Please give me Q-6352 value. 0.10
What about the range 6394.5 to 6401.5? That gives 0.06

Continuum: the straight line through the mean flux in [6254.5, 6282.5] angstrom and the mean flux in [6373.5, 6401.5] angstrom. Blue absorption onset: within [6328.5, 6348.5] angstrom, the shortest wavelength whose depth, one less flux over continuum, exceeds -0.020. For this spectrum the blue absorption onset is 6329.0 angstrom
